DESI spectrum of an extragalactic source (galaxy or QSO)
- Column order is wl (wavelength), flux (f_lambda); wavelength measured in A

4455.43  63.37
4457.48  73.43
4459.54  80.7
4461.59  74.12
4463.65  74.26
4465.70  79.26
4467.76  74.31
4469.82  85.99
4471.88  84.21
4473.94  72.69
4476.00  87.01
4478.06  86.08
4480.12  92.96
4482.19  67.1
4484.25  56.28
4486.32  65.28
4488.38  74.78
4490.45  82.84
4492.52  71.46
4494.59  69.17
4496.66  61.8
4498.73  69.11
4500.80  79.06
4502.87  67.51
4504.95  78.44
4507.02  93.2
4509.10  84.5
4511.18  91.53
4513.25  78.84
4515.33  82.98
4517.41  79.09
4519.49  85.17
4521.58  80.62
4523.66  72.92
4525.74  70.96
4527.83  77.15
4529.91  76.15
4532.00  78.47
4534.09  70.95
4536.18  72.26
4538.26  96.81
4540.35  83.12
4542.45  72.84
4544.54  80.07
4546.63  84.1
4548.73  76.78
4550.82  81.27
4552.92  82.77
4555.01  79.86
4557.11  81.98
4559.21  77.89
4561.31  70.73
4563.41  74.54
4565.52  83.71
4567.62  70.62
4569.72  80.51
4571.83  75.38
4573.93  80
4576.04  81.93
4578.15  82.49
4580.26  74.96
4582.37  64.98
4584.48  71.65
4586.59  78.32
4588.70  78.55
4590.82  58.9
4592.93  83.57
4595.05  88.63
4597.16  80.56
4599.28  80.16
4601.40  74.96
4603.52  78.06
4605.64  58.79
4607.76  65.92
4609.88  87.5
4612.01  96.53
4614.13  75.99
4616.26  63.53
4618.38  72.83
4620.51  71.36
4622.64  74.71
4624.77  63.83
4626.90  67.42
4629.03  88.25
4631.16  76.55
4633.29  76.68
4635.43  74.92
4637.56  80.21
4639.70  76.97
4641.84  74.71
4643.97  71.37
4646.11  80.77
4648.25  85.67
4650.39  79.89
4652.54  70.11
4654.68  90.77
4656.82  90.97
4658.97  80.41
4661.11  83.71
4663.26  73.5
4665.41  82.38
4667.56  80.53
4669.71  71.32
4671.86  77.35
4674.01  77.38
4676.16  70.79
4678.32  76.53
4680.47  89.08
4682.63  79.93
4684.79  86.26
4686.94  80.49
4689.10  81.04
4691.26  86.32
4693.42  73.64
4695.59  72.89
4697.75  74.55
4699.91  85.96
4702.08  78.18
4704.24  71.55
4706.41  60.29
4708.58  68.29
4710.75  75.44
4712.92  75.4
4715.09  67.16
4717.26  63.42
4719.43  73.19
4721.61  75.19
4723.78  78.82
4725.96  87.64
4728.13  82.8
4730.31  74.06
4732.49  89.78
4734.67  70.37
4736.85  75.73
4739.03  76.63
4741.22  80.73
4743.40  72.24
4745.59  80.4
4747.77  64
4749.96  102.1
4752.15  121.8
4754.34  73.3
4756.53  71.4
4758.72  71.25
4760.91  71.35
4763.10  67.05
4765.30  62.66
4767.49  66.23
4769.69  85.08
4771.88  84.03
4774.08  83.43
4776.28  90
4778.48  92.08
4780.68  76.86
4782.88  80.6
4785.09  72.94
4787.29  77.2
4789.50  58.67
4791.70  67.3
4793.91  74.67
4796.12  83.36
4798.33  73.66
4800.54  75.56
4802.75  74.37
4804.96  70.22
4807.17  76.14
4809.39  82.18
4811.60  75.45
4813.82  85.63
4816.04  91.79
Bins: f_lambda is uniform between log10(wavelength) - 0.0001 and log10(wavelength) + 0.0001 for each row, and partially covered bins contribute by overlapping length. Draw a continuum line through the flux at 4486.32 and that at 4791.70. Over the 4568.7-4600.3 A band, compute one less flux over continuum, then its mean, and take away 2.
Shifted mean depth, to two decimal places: -2.17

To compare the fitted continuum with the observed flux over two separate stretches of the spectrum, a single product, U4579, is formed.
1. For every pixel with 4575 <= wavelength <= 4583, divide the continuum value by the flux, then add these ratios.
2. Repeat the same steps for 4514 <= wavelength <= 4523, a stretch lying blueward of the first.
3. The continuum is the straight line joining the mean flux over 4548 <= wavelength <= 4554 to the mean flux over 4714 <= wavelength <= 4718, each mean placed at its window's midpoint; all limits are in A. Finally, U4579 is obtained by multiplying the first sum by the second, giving 17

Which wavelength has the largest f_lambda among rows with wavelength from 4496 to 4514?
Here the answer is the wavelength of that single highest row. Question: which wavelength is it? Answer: 4507.02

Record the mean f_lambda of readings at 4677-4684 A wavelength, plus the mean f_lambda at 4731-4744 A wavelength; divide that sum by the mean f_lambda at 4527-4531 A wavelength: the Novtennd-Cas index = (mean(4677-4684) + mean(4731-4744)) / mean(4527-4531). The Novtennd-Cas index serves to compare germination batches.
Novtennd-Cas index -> 2.08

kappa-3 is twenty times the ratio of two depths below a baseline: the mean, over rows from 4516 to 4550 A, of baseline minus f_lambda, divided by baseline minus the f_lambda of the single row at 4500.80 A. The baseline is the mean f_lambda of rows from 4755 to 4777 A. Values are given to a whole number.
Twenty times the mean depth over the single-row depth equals 18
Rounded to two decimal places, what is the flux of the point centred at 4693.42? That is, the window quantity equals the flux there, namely 73.64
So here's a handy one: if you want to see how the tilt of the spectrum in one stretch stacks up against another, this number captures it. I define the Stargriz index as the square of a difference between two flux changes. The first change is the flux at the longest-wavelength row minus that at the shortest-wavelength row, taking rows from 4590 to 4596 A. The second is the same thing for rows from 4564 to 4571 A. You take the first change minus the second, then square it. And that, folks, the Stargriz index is 1084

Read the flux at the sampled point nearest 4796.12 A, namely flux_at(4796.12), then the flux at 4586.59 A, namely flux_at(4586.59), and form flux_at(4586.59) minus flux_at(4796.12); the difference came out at -5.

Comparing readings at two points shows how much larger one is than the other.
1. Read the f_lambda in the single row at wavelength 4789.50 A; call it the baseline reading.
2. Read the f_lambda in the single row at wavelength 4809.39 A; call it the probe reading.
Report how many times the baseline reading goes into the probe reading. 1.40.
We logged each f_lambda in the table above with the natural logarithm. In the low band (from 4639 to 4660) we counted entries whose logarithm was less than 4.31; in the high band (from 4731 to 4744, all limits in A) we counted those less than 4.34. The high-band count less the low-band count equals 2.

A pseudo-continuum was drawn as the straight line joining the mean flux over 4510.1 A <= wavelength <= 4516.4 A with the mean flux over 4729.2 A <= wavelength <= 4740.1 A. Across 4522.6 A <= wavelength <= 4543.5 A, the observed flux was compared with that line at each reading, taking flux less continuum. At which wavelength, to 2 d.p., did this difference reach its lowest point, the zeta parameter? 4525.74 A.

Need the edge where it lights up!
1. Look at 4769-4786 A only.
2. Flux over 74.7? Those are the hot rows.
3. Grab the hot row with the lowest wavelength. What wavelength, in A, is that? 4769.69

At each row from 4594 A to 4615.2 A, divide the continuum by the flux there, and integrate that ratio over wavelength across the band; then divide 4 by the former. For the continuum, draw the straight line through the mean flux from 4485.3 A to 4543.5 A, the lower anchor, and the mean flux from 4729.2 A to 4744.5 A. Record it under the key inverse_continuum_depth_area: 0.19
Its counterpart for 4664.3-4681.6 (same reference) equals 0.23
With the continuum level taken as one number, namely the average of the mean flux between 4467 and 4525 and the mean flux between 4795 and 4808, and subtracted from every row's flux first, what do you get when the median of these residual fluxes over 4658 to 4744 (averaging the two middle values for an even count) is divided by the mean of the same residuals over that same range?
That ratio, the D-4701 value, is -0.1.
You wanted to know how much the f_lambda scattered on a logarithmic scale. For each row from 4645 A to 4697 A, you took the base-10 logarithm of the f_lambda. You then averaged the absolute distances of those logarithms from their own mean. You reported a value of 0.026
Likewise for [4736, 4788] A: 0.048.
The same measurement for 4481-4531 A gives 0.042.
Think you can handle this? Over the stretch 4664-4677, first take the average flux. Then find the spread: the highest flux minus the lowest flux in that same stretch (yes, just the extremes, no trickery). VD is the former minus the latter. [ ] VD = 65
